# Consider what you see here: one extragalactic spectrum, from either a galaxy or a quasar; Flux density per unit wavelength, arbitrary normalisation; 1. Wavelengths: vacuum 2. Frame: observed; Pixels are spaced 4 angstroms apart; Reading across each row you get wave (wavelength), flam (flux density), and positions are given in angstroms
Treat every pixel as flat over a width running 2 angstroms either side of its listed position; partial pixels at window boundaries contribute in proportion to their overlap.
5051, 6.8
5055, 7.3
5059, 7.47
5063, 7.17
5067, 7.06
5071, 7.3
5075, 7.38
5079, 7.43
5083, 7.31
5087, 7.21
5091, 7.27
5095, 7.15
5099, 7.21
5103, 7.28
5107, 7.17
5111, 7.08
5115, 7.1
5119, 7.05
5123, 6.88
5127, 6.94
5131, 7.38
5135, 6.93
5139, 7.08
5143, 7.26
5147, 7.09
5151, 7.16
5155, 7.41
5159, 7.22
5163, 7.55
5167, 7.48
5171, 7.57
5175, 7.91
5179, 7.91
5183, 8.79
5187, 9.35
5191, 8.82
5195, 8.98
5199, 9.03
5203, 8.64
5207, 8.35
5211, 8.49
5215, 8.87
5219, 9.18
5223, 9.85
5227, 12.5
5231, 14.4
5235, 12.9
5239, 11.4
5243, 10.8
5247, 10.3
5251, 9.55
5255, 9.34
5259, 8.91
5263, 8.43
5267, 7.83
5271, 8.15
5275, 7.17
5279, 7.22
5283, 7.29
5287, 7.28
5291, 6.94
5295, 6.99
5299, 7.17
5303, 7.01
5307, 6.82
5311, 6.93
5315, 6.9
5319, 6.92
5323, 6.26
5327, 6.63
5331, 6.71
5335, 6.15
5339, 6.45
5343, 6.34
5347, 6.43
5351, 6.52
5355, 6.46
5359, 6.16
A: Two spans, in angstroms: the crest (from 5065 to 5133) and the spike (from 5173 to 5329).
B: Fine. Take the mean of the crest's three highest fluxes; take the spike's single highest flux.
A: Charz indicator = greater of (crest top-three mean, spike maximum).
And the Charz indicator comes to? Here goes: 14.4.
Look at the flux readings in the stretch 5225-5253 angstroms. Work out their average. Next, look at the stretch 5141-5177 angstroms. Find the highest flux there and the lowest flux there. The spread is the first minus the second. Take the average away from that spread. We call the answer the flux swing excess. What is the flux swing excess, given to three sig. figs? -10.9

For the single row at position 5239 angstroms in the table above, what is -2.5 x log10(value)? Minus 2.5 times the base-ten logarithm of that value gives -2.64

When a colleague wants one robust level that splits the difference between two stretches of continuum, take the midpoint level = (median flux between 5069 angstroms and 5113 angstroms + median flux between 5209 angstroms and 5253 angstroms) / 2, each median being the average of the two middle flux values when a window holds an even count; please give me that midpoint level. 8.8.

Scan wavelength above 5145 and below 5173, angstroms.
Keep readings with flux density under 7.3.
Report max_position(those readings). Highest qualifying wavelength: 5159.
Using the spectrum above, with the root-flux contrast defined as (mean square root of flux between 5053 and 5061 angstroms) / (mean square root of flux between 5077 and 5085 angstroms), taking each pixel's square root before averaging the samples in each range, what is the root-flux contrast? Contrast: 1.00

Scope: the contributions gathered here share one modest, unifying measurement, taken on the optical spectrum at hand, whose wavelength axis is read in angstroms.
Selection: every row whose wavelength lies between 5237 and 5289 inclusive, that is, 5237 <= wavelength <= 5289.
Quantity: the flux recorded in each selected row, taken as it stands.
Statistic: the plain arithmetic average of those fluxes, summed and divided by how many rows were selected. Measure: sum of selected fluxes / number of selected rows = 8.7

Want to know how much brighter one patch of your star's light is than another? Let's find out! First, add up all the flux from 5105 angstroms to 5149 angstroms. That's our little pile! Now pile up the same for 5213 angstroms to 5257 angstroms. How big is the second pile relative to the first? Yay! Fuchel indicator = 1.53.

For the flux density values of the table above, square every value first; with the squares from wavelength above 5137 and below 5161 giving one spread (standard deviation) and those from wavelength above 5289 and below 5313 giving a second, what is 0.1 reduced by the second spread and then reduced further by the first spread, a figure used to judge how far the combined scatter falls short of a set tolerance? -3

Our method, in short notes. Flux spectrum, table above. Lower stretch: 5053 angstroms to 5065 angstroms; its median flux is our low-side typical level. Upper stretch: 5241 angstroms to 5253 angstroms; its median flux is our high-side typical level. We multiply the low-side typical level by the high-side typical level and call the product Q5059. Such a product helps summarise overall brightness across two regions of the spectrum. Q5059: 75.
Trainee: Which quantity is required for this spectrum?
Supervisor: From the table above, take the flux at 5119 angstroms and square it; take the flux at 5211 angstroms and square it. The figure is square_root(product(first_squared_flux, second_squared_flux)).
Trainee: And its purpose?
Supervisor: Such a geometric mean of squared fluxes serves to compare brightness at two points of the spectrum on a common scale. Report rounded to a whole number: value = 60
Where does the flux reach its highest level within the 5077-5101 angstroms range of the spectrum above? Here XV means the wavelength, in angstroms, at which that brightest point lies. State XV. 5079 angstroms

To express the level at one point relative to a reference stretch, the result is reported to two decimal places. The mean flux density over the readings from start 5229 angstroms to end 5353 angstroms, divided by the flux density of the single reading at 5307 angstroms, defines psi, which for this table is 1.17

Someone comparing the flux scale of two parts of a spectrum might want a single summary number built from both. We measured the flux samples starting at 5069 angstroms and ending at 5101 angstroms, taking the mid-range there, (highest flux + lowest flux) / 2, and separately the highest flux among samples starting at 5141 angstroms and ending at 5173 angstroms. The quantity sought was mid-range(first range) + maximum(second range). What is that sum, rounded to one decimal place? 14.9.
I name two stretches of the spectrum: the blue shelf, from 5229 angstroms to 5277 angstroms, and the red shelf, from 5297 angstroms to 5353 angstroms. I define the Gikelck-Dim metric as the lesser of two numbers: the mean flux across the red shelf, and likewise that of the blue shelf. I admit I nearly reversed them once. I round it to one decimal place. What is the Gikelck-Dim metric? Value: 6.7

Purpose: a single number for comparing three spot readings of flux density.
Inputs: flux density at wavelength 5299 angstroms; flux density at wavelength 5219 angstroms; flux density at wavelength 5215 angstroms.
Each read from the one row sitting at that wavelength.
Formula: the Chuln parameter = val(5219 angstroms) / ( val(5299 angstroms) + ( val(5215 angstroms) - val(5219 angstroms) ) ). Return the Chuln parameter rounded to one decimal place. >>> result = 1.3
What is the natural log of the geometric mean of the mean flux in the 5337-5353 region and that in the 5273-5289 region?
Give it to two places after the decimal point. 1.92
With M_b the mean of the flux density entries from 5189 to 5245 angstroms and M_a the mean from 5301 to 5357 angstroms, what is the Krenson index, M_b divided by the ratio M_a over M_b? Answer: 15.6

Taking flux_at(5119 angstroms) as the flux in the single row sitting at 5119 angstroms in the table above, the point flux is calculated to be 7.05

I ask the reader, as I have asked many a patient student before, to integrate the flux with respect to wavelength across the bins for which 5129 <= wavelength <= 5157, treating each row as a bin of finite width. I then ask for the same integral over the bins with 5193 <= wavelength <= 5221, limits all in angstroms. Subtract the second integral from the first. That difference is -45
